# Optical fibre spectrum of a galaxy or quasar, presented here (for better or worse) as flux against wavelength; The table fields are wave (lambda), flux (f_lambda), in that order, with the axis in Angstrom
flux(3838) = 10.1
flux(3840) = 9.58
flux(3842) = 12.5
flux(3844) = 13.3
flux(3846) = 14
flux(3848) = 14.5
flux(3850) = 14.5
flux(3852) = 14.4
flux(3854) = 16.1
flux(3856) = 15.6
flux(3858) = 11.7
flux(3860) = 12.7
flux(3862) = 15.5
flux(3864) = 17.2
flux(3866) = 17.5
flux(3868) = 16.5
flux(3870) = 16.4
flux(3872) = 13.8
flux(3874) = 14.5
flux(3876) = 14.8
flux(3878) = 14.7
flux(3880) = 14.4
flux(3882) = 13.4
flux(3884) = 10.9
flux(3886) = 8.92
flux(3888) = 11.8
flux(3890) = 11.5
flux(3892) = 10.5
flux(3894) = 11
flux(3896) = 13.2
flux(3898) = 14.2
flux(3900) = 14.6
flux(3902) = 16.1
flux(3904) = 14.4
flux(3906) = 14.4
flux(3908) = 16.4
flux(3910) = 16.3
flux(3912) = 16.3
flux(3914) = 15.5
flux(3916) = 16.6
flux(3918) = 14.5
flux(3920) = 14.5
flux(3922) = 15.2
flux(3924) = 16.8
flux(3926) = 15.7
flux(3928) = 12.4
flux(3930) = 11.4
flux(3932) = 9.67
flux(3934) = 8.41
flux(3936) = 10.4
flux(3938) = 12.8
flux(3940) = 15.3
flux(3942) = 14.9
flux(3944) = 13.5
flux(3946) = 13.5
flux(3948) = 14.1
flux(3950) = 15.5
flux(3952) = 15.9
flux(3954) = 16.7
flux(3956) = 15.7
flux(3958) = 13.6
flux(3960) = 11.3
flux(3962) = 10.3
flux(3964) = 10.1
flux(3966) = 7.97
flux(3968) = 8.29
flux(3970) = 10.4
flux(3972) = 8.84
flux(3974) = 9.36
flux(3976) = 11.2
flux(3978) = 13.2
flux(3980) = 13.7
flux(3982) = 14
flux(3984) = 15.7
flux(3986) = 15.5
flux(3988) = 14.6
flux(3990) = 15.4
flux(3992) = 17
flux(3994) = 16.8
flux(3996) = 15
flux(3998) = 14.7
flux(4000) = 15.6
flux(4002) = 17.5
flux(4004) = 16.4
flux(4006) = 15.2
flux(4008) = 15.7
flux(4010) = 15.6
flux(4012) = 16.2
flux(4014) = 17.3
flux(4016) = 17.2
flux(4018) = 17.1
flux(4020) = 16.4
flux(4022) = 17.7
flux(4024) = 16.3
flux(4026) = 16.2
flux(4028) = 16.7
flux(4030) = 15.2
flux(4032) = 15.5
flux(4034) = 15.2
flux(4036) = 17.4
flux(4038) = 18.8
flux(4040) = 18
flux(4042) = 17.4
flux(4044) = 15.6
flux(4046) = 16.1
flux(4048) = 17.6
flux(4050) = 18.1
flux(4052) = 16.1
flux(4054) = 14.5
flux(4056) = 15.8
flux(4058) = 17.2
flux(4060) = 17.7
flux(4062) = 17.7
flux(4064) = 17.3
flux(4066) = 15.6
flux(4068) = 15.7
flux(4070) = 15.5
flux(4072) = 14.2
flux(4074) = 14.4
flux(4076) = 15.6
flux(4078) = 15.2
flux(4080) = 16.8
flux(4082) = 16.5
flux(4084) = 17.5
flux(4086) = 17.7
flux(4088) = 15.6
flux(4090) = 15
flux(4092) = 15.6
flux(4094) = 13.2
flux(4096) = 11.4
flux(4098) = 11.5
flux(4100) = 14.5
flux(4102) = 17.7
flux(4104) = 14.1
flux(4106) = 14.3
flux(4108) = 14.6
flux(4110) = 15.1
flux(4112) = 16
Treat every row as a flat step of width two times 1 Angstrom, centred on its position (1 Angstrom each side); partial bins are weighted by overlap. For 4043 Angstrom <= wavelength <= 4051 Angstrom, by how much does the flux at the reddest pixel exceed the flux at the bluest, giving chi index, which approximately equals 2.5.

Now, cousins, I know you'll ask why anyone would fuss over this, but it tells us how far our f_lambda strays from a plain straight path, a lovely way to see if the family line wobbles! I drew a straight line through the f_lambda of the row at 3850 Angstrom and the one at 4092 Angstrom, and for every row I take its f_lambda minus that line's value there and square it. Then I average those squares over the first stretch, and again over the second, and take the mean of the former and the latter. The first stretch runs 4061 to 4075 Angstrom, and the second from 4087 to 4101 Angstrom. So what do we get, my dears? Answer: 3.8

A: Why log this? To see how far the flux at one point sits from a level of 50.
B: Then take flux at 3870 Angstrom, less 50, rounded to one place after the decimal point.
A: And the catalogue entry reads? -33.6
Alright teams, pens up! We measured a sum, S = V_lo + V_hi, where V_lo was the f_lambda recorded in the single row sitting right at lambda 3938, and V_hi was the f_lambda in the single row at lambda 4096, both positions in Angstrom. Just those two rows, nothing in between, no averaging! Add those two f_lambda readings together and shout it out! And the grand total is 24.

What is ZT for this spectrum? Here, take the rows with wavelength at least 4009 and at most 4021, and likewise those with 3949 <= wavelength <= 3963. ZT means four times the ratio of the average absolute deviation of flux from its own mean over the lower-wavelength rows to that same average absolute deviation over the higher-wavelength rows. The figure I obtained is 14.6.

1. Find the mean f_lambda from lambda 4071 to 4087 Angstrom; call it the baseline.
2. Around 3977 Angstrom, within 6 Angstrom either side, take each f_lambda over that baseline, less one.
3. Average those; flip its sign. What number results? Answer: 0.27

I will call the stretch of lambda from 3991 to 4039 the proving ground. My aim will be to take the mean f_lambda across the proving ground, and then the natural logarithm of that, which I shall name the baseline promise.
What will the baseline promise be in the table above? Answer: 2.79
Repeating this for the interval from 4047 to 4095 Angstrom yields 2.78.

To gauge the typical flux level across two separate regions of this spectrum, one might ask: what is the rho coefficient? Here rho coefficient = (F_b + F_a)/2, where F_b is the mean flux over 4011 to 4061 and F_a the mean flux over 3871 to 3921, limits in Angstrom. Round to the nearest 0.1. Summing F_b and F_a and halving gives 15.3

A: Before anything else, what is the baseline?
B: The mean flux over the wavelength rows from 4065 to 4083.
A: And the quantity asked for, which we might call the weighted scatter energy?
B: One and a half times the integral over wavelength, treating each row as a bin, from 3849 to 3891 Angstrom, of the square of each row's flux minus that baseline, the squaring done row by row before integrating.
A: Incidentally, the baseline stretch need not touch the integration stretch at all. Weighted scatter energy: 415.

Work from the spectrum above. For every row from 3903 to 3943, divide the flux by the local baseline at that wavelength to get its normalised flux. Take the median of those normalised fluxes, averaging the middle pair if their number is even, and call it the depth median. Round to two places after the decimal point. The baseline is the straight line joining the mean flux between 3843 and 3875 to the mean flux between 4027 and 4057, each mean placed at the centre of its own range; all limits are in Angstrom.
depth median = 0.95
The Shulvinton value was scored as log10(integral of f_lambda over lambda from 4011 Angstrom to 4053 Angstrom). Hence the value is 2.85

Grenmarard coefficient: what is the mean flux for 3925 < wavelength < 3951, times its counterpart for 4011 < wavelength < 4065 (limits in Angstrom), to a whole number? 216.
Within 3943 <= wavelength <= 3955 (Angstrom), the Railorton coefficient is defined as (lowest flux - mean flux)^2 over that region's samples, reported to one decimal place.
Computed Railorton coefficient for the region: 1.9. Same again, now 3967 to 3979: 3.7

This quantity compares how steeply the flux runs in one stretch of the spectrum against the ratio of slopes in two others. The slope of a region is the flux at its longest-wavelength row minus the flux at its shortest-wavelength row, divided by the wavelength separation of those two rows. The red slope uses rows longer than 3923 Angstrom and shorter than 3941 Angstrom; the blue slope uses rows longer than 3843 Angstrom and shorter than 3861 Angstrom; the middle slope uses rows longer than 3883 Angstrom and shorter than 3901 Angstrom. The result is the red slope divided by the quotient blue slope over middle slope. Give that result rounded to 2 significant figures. 0.58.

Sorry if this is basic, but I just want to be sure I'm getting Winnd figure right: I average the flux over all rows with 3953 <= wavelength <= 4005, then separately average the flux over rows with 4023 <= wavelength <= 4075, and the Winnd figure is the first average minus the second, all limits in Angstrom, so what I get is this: -3.0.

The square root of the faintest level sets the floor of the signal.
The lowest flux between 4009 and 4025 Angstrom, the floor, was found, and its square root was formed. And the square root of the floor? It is 3.95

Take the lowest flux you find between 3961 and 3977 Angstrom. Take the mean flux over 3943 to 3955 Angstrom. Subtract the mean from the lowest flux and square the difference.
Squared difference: 48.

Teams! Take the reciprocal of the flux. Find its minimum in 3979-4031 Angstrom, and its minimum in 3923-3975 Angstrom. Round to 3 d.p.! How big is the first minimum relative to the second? 0.949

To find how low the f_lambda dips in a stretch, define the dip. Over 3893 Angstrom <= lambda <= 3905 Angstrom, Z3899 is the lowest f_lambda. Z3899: 11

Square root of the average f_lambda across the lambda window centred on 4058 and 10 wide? 4.07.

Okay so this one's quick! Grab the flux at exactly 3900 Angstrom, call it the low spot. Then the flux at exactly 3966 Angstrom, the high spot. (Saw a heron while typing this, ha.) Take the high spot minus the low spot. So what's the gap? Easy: -7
